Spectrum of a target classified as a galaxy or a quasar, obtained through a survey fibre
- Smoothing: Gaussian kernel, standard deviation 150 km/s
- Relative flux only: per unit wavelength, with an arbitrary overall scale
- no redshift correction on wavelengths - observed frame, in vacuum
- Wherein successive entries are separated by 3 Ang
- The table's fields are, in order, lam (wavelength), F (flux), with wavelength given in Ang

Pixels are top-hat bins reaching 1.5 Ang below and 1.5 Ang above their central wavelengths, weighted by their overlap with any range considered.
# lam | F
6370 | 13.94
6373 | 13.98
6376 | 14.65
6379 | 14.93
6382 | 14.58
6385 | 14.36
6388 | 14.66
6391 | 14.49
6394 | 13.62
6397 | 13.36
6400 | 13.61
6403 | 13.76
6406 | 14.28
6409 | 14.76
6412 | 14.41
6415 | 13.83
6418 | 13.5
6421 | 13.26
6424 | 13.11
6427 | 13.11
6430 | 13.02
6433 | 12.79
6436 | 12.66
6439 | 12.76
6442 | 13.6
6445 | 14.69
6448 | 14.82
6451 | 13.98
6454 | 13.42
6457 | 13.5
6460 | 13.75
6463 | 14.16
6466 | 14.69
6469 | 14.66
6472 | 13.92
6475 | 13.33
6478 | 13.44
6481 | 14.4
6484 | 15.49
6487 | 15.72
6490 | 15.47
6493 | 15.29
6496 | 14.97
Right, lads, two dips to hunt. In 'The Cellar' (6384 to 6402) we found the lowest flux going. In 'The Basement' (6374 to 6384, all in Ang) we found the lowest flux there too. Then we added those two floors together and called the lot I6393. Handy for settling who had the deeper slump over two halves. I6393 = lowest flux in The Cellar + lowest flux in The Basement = 27.9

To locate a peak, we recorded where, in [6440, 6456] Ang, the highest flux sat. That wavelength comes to 6448 Ang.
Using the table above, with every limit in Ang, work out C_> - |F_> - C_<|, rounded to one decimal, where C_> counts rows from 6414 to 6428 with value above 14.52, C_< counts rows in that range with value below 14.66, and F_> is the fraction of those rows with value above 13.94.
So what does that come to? -5.0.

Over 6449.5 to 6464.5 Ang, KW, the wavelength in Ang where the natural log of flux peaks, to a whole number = 6463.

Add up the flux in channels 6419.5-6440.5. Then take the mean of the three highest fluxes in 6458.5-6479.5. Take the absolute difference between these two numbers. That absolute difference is 76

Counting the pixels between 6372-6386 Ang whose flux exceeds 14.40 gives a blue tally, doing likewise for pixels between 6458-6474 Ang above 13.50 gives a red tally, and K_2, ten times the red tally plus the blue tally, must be 53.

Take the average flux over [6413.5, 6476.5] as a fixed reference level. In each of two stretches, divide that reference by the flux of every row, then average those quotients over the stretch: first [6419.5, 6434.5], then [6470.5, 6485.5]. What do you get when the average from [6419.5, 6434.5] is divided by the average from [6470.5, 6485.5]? 1.08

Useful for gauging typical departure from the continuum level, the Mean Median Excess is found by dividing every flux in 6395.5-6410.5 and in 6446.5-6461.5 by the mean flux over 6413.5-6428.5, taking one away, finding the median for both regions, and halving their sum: 0.029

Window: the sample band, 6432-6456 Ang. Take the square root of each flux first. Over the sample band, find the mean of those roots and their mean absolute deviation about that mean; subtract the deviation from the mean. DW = 3.59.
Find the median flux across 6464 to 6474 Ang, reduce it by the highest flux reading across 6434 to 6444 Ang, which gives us 1.1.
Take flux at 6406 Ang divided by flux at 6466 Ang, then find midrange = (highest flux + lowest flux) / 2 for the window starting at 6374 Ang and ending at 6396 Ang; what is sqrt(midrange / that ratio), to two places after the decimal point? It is 3.83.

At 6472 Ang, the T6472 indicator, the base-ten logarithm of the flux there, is 1.14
